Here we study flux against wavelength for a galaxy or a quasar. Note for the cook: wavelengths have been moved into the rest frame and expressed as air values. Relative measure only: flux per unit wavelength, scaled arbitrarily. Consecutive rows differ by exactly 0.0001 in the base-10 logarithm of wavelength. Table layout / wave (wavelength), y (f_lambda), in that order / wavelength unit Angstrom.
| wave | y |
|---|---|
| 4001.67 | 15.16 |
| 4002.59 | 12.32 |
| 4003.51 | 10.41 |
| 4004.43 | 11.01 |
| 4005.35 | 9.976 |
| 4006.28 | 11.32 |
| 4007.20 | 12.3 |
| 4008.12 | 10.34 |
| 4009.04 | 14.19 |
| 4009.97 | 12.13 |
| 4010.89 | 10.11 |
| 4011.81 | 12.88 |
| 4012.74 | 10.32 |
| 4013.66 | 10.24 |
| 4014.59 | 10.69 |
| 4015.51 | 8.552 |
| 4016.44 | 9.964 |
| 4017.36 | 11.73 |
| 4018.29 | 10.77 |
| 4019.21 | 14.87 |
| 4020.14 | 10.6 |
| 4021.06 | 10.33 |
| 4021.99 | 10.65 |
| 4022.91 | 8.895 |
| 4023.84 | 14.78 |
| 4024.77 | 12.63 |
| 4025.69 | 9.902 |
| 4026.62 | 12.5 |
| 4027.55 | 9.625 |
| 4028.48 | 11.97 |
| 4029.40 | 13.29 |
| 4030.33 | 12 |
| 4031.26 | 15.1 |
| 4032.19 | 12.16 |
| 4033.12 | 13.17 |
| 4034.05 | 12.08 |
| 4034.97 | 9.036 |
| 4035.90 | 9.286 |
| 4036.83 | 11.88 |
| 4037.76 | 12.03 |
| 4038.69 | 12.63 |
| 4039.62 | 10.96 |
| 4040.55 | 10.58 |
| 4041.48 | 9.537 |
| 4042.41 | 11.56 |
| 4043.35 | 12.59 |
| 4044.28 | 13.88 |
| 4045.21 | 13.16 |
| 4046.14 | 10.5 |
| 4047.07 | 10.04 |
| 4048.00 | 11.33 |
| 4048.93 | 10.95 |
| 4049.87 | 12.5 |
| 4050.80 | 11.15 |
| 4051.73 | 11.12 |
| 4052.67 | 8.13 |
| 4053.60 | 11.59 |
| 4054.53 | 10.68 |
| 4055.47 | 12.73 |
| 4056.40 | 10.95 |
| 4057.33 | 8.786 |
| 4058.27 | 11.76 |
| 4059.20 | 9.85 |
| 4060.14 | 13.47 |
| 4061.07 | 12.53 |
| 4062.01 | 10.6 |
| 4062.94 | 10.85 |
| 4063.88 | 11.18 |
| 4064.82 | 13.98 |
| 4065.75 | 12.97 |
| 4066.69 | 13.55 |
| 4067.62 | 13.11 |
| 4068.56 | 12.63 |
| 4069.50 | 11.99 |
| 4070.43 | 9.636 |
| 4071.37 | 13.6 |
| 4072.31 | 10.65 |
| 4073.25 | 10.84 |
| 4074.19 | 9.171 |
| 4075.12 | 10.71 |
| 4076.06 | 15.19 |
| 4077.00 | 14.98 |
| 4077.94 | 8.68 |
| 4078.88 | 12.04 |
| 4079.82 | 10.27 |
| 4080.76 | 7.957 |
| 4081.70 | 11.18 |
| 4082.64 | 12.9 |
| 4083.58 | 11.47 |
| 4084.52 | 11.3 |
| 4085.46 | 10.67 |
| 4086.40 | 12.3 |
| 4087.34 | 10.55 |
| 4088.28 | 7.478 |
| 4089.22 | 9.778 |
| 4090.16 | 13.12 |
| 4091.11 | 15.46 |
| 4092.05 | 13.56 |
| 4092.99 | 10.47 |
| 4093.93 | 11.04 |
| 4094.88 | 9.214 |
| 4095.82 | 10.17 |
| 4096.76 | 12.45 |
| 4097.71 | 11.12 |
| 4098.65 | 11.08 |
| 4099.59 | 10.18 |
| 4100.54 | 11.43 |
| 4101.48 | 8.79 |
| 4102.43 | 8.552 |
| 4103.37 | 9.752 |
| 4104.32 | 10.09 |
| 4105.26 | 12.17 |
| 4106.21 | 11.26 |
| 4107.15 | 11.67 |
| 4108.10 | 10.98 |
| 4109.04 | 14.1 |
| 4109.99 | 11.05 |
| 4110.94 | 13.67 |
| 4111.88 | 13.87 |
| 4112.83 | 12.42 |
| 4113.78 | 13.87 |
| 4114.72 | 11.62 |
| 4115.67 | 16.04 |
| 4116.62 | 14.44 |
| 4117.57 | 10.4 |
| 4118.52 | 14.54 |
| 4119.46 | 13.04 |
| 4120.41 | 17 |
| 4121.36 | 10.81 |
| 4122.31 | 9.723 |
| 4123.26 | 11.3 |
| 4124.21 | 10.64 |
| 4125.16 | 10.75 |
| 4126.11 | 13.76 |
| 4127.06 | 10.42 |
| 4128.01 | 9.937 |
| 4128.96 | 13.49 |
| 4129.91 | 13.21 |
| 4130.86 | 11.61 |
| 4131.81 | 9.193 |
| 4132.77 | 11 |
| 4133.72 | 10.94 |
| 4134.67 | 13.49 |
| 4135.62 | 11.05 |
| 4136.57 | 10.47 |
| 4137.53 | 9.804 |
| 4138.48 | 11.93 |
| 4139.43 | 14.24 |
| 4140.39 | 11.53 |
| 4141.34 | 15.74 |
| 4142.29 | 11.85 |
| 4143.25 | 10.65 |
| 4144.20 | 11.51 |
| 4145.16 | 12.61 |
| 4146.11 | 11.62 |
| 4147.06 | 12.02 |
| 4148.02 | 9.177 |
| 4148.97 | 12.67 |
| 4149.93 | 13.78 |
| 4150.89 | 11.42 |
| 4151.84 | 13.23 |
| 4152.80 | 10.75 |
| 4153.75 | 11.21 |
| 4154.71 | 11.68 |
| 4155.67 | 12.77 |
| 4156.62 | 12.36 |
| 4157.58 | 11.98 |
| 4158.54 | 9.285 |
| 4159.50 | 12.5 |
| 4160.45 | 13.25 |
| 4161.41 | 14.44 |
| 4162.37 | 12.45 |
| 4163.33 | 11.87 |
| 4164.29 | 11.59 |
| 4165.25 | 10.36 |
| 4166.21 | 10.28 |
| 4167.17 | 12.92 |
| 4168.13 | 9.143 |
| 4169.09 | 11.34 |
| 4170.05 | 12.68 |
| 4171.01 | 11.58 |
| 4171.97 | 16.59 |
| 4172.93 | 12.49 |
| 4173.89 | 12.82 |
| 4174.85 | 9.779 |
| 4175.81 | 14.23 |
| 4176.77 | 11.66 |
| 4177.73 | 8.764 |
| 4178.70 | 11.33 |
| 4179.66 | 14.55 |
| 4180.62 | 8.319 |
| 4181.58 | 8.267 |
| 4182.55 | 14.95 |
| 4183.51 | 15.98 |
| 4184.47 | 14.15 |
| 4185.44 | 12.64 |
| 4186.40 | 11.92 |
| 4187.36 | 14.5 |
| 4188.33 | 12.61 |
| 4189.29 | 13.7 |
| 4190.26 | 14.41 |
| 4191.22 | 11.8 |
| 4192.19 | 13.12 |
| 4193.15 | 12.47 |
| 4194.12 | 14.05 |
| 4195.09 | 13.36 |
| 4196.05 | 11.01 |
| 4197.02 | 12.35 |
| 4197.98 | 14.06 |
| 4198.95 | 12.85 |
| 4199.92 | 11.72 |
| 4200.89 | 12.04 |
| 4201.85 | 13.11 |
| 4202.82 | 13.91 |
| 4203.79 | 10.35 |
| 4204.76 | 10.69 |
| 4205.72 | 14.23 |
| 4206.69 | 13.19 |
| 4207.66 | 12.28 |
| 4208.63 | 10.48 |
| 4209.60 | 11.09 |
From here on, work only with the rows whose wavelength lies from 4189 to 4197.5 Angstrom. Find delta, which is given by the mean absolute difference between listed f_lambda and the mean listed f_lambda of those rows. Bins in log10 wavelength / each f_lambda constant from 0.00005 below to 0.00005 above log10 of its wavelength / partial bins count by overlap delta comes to 0.9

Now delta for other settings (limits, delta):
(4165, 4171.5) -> 1.1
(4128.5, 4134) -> 1.2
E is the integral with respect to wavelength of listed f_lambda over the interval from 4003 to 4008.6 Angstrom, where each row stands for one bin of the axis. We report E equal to 61.2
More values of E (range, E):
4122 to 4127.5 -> 61.3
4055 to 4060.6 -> 63.0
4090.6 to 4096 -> 63.3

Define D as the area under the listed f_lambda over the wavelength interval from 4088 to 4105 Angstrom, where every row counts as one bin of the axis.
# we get 184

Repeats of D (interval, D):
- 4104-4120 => 203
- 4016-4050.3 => 398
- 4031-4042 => 126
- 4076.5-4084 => 84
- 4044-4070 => 302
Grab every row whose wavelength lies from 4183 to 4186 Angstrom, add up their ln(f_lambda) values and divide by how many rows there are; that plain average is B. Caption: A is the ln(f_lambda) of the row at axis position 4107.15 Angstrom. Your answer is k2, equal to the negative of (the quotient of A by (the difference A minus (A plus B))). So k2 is 0.93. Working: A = 2.46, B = 2.65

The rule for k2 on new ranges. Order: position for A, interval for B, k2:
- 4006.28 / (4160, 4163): 0.94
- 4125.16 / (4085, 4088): 0.99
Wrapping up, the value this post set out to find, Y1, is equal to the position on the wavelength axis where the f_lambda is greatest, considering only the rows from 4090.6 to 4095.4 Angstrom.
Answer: 4091.11 Angstrom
